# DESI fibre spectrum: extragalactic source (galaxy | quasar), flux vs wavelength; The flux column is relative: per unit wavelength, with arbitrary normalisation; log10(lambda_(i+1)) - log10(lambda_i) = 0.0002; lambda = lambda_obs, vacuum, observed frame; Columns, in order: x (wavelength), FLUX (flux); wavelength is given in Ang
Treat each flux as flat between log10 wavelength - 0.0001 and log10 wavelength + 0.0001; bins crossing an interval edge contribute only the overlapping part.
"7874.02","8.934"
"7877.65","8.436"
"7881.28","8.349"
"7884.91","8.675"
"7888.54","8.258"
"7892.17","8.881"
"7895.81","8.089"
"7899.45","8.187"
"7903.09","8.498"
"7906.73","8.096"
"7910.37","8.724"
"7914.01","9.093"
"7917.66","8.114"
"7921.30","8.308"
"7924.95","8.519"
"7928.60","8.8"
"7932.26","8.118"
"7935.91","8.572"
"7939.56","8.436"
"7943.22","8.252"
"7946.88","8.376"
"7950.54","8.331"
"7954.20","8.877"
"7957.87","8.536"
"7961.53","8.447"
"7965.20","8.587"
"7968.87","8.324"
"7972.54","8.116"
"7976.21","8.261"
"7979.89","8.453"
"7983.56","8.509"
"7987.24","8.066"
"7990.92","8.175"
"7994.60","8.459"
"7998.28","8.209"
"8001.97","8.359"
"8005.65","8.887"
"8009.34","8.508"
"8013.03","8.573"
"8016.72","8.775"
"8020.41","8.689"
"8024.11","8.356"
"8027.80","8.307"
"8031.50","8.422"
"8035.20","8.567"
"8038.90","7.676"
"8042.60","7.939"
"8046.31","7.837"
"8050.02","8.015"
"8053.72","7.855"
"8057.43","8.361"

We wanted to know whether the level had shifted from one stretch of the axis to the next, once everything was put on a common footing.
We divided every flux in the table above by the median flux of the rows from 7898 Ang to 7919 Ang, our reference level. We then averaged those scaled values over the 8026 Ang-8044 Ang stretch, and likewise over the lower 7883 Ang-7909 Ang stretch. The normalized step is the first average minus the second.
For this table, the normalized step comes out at -0.024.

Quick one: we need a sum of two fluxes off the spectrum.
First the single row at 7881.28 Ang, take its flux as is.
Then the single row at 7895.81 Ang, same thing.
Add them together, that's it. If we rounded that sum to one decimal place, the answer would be 16.4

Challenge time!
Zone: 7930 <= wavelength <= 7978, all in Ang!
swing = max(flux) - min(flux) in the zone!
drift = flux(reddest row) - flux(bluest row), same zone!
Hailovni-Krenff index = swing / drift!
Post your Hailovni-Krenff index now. 5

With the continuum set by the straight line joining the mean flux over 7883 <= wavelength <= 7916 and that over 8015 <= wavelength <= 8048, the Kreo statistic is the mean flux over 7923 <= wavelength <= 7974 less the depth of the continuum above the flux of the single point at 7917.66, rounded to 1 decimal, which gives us 8.1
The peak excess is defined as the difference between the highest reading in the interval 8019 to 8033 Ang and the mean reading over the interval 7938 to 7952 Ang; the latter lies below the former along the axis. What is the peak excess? 0.34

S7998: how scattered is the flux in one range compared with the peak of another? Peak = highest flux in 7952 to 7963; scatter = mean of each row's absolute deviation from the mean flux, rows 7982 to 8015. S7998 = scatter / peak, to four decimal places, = 0.0214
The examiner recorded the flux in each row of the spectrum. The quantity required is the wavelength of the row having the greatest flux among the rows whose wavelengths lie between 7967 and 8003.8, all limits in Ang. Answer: 7983.56 Ang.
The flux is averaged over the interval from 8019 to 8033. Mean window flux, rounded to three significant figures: 8.44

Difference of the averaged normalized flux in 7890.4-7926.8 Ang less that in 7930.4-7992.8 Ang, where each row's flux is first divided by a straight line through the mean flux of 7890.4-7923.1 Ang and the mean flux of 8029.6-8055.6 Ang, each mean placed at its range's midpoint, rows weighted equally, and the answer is -0.010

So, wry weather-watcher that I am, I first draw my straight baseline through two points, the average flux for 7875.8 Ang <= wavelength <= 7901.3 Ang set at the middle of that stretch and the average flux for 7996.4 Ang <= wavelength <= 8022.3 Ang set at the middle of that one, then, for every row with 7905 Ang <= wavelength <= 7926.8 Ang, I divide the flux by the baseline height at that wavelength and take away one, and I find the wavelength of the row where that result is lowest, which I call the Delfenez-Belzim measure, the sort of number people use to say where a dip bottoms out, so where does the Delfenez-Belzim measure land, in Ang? 7906.73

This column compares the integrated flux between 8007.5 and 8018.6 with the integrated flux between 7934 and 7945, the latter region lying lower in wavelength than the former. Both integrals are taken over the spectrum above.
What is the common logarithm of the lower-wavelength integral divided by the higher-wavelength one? -0.014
